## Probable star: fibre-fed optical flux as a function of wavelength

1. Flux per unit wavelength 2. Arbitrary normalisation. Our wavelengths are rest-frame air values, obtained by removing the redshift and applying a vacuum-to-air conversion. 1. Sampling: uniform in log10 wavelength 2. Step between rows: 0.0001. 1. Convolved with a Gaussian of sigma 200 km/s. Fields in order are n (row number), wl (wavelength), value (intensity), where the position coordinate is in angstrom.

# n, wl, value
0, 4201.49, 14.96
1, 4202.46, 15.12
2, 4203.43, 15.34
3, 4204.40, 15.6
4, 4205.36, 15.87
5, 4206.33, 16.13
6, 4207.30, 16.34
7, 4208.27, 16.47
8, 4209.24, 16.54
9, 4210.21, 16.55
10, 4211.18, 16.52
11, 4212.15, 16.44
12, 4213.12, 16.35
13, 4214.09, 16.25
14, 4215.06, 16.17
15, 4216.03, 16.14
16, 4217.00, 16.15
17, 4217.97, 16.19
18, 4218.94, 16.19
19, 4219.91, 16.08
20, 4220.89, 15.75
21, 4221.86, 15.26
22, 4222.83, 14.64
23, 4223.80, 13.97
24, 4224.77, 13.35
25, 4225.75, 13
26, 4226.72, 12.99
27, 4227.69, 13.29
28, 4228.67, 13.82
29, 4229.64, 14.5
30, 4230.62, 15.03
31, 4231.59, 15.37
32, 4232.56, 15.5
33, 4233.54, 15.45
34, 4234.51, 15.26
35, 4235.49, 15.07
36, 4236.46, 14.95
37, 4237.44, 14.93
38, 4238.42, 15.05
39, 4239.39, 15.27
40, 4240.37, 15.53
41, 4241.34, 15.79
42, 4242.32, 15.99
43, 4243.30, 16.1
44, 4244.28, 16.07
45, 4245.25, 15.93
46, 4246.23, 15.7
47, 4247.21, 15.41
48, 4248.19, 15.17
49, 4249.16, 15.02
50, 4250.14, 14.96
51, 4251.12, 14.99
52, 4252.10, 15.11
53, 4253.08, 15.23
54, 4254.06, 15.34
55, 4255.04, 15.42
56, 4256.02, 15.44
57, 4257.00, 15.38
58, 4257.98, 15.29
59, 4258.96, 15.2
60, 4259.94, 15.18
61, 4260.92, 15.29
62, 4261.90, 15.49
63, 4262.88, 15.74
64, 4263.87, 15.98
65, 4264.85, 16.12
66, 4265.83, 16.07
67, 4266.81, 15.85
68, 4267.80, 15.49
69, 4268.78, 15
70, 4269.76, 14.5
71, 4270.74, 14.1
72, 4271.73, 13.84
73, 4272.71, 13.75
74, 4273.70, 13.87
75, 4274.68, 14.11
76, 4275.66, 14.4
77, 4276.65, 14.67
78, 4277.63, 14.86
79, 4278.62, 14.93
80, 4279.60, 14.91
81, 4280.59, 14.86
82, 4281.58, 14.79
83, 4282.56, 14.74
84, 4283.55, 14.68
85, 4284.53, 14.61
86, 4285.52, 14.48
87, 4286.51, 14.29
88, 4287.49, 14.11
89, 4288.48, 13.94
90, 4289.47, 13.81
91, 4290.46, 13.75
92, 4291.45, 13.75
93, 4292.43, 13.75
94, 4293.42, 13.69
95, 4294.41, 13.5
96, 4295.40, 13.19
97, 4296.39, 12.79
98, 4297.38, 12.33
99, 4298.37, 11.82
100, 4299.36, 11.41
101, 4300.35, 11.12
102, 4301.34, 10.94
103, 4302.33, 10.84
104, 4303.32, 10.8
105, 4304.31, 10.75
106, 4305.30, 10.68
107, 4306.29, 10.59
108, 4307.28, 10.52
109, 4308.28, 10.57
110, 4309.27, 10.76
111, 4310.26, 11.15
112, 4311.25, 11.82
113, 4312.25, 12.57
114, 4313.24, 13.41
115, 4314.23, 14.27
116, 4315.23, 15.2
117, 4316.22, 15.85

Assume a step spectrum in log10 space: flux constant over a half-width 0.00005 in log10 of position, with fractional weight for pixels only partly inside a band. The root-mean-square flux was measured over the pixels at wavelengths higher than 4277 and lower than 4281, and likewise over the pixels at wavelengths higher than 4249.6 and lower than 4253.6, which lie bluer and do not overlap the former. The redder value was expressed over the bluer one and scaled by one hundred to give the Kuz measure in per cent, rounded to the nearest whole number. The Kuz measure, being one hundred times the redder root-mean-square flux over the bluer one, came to 99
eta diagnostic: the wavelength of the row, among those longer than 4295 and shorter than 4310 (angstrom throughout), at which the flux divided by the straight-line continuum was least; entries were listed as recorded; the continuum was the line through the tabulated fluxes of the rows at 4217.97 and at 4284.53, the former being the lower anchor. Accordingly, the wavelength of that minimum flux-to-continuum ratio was 4307.28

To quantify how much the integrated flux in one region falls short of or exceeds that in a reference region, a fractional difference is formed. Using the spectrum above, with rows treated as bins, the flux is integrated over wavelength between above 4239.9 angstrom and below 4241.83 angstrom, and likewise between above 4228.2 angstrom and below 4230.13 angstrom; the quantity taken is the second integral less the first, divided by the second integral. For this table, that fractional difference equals -0.11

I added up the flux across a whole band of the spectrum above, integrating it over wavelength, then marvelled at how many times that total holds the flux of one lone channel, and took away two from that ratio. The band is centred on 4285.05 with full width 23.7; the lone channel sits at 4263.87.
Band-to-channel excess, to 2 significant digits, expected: 19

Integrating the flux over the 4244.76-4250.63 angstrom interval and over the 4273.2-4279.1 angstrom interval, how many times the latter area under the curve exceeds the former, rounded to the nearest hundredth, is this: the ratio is 0.95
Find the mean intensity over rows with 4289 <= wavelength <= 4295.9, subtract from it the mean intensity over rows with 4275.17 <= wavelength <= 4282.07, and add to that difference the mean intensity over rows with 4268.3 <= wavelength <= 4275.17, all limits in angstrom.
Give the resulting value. 13.0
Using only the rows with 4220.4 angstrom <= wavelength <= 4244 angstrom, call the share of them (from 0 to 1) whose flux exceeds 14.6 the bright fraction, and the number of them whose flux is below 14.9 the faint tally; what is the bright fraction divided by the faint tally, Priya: 0.089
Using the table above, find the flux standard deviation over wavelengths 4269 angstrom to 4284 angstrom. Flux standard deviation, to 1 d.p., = 0.4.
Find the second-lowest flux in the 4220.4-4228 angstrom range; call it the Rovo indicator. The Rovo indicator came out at 13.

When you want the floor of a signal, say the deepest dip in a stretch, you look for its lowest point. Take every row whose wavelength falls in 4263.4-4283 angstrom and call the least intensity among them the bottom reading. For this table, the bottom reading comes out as 13.75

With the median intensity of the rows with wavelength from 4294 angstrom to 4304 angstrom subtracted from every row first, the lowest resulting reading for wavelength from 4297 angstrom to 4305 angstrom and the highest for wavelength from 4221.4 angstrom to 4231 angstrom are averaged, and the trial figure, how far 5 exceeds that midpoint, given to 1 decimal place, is 3.6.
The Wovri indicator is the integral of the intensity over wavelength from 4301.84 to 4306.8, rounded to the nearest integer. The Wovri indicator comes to 53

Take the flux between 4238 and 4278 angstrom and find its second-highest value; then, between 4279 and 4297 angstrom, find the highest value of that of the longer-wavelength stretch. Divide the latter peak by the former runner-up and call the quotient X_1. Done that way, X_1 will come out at 0.93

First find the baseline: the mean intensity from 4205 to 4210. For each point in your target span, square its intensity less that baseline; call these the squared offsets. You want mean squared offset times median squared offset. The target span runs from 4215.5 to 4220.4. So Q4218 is 0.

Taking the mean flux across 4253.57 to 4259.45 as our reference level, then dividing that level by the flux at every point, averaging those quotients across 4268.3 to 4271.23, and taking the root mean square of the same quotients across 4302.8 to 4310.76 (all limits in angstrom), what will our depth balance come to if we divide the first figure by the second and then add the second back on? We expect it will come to 2.17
